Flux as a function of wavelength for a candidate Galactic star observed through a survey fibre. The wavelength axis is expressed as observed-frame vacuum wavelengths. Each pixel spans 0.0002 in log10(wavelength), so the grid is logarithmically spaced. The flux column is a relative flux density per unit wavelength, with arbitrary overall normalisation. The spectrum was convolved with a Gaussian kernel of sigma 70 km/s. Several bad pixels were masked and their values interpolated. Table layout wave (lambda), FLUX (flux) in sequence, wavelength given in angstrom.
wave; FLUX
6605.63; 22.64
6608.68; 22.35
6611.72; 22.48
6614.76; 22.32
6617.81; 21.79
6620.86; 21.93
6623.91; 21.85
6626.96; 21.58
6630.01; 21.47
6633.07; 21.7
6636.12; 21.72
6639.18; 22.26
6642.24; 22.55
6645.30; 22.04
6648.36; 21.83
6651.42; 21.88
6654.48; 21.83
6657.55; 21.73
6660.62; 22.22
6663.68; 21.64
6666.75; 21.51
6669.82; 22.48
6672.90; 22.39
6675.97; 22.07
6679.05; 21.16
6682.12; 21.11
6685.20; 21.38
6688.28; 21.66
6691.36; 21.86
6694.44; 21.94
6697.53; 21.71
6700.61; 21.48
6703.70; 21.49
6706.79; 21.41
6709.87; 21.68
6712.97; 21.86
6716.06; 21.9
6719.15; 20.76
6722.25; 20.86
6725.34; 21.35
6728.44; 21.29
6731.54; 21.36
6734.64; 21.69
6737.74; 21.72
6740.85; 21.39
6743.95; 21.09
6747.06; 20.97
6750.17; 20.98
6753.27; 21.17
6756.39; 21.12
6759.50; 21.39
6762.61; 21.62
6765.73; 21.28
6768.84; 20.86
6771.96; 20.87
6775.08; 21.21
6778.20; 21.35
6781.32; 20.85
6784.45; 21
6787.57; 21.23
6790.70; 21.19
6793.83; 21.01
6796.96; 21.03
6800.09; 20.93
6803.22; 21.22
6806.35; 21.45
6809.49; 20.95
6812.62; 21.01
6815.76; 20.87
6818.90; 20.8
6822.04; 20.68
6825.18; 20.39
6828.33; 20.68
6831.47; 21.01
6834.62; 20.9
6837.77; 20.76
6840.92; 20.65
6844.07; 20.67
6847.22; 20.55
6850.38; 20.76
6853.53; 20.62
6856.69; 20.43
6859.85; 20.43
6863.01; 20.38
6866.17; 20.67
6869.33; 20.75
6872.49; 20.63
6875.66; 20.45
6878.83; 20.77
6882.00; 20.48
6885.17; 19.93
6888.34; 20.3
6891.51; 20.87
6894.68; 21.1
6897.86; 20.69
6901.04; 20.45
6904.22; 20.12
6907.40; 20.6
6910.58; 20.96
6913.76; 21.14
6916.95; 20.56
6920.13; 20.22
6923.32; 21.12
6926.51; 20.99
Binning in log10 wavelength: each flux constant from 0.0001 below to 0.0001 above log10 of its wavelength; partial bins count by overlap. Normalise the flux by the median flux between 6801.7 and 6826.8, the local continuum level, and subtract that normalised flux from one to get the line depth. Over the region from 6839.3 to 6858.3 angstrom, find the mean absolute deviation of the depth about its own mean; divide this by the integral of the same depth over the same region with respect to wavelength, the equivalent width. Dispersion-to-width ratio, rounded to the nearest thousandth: 0.015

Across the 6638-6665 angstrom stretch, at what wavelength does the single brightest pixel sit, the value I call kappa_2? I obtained 6642.24 angstrom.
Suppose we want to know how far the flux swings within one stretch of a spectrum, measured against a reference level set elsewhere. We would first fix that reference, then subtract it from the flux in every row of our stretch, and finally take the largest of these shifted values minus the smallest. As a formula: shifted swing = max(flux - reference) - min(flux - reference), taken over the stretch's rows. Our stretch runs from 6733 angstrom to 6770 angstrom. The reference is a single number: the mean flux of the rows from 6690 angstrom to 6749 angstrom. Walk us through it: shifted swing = 0.9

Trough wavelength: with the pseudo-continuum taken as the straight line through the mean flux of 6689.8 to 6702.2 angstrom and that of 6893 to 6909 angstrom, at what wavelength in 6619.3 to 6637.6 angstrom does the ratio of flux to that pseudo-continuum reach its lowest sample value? 6630.01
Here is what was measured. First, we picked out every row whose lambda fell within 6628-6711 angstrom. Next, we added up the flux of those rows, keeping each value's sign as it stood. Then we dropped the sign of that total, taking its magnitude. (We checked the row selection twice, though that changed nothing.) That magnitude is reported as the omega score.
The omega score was 588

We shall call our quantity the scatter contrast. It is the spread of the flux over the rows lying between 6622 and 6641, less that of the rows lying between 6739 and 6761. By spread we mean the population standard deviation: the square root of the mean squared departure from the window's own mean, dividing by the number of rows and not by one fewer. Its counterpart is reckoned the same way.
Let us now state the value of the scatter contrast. 0.091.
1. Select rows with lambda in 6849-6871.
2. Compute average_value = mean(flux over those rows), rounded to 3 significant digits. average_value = 20.6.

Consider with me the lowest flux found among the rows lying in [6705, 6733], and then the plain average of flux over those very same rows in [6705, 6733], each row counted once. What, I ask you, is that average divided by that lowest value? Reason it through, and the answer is 1.03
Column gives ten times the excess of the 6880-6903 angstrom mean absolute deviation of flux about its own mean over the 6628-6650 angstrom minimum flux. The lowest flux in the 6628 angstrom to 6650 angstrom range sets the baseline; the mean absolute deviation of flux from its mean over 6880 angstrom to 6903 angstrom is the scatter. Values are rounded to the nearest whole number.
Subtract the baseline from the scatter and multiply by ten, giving -212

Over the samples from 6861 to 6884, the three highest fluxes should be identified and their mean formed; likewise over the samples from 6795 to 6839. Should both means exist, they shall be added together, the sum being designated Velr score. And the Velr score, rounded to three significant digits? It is 42.0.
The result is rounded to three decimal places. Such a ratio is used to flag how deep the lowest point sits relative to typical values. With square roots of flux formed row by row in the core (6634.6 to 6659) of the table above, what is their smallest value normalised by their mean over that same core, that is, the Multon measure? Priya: 0.994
